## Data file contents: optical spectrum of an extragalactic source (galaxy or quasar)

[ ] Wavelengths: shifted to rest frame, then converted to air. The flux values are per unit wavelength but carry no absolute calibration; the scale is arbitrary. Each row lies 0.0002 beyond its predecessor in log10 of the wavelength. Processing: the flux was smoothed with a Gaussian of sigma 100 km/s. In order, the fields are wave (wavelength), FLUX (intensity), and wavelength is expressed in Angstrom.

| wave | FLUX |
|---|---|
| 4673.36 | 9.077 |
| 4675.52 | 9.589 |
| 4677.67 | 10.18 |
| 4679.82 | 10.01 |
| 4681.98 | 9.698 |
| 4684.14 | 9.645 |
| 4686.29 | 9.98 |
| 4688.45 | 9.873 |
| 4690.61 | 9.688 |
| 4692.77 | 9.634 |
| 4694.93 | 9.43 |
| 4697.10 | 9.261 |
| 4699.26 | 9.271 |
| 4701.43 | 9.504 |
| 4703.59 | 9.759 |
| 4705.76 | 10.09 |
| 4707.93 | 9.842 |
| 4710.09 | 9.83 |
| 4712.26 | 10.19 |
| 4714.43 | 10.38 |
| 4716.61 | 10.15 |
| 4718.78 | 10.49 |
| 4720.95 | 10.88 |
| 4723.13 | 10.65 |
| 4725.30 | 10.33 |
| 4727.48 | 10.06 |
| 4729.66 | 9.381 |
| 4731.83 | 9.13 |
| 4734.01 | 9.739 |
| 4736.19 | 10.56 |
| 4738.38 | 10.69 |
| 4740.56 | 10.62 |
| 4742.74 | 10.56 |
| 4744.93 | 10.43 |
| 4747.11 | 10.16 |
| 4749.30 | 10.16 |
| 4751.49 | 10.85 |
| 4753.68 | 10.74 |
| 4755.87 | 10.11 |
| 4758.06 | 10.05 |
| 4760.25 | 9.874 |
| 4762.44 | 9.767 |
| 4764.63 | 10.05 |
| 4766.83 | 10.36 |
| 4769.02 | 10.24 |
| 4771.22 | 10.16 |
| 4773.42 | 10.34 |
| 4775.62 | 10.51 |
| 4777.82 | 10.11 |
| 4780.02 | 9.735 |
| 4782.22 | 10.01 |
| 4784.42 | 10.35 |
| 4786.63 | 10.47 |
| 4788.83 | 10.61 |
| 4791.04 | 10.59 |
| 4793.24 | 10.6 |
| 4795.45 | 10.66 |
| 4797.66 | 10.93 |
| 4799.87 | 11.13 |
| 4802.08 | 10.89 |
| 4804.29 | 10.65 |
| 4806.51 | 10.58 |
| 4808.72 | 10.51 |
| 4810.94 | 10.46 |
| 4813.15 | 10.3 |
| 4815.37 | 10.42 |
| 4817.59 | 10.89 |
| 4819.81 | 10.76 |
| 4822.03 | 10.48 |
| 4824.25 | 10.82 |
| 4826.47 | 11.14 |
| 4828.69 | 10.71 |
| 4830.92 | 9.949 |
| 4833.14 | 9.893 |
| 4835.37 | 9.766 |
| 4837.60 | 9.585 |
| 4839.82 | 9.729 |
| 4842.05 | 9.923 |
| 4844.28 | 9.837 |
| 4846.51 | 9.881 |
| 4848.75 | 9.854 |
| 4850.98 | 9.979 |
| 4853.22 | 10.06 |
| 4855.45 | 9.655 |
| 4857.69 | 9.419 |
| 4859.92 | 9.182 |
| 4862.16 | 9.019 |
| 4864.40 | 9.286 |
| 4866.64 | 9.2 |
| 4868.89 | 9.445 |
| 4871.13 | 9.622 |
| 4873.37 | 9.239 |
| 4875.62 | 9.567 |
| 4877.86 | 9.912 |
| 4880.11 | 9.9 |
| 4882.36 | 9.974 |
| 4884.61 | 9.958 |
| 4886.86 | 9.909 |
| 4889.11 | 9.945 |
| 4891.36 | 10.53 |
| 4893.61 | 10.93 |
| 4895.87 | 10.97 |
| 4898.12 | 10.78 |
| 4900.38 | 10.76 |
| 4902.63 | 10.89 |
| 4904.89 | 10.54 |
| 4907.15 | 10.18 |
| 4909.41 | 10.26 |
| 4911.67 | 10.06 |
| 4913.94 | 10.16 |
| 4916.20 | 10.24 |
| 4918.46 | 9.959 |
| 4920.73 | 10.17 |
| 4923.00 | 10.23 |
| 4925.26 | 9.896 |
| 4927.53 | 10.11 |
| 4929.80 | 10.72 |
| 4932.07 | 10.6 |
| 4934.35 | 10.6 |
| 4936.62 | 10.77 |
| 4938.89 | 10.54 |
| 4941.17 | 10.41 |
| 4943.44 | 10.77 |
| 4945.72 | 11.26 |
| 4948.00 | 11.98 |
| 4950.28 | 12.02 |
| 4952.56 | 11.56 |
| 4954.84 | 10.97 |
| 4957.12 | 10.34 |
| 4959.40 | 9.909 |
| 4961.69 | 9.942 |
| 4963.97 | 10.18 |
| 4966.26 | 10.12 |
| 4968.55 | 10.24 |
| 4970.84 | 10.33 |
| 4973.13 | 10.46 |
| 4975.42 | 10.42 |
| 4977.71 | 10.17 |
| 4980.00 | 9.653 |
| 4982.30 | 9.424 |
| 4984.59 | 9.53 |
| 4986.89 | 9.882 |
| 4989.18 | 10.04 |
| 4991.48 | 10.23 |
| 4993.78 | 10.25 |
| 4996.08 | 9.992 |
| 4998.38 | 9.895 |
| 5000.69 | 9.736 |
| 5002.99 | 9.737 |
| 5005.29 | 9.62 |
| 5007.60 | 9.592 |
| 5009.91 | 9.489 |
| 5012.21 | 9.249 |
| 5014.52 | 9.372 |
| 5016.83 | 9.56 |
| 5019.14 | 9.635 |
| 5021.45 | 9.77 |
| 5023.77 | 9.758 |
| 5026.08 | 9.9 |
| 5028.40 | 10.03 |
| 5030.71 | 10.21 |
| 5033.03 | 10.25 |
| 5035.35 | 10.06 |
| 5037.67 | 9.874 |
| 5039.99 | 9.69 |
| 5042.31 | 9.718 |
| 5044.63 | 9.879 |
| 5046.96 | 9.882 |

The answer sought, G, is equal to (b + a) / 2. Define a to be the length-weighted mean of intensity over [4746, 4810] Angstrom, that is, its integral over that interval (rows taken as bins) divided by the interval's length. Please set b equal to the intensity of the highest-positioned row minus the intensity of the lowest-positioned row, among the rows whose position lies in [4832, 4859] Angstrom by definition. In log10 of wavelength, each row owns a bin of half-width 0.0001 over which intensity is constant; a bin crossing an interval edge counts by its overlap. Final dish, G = 4.96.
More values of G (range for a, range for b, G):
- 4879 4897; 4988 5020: 4.93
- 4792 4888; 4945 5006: 4.22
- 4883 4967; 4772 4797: 5.42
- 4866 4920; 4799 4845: 4.42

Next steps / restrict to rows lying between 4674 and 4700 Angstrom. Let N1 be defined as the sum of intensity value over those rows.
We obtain 116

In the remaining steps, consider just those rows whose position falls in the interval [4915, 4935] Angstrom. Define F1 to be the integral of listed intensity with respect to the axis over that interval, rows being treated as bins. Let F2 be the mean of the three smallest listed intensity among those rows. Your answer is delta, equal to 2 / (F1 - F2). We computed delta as 0.0102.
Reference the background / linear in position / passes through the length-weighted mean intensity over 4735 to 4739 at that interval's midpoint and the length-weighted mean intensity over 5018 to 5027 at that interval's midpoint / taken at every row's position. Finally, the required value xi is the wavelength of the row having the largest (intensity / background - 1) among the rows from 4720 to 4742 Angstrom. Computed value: 4720.95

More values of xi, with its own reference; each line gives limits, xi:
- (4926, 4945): 4943.44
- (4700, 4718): 4714.43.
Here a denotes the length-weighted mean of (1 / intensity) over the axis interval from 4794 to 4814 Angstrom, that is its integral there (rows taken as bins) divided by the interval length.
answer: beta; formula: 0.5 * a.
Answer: 0.0468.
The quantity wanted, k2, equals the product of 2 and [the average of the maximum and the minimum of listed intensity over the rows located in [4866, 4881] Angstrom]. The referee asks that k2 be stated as 19.1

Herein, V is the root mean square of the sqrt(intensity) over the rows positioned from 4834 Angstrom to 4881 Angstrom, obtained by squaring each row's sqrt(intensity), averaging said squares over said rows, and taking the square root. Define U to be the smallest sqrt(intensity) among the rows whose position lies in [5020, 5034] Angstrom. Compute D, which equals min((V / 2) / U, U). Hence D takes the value 0.497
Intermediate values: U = 3.12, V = 3.10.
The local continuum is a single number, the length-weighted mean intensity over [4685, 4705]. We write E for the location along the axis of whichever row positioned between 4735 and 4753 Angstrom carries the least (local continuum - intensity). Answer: 4751.49 Angstrom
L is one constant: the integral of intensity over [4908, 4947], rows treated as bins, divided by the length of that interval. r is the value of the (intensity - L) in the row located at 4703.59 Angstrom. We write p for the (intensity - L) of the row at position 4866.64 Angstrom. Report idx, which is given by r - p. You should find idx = 0.6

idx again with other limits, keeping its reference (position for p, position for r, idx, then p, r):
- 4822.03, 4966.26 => -0.4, 0.1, -0.3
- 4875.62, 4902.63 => 1.3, -0.8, 0.5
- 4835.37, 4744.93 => 0.7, -0.6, 0.0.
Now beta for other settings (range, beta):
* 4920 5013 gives 0.0488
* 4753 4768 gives 0.0495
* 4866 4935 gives 0.0492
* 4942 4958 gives 0.0445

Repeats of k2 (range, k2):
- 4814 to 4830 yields 21.6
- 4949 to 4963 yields 21.9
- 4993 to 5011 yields 19.7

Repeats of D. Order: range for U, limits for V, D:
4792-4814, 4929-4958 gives 0.516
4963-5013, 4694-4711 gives 0.510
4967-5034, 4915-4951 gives 0.536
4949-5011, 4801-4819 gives 0.530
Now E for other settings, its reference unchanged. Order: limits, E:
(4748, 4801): 4799.87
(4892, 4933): 4895.87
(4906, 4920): 4909.41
